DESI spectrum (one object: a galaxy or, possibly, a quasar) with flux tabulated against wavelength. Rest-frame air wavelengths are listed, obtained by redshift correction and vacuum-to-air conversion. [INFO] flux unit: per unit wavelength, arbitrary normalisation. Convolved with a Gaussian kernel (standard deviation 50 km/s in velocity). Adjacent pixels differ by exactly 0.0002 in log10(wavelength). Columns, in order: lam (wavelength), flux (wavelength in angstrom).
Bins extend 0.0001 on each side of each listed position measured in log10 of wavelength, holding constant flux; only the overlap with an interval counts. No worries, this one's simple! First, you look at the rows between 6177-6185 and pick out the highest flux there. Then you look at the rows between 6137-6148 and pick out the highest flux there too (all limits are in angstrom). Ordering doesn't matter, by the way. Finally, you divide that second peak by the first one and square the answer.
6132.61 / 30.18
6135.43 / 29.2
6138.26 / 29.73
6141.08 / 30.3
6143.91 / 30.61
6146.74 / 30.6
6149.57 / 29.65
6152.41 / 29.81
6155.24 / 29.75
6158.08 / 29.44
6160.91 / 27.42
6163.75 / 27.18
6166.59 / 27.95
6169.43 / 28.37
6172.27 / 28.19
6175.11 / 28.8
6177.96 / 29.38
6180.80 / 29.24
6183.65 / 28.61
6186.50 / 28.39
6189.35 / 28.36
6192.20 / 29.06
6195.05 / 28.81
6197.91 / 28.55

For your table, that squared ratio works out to 1.09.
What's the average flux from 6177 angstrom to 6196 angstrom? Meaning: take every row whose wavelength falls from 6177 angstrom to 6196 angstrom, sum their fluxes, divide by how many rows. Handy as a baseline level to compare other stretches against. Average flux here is 28.8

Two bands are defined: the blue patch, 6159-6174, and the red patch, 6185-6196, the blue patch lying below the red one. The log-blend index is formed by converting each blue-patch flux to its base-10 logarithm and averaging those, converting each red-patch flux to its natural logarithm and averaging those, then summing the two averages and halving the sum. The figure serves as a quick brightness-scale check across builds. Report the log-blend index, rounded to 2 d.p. 2.40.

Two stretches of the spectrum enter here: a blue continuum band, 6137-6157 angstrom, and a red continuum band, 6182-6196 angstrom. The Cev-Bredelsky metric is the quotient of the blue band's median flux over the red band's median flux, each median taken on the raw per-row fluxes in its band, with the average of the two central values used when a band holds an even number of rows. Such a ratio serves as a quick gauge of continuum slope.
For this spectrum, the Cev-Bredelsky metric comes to 1.04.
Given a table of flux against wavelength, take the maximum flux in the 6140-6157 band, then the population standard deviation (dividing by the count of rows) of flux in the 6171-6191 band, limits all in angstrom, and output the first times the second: 12.9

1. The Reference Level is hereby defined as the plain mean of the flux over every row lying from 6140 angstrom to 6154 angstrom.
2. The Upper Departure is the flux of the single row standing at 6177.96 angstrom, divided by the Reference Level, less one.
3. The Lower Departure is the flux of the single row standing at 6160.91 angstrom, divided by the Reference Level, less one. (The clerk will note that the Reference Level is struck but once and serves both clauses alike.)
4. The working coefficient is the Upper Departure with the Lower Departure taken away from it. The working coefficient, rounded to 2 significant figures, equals 0.065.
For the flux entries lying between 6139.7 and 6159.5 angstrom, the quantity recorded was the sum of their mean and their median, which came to 59.8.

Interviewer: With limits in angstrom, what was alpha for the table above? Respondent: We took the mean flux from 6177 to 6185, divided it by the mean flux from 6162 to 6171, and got 1.04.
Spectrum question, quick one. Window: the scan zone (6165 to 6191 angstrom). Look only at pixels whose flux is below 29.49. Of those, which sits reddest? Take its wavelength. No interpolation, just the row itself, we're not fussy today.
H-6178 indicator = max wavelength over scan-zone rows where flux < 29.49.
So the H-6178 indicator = 6189.35 angstrom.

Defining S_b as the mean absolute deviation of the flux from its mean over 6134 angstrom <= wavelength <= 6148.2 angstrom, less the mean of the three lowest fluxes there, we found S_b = -29.2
